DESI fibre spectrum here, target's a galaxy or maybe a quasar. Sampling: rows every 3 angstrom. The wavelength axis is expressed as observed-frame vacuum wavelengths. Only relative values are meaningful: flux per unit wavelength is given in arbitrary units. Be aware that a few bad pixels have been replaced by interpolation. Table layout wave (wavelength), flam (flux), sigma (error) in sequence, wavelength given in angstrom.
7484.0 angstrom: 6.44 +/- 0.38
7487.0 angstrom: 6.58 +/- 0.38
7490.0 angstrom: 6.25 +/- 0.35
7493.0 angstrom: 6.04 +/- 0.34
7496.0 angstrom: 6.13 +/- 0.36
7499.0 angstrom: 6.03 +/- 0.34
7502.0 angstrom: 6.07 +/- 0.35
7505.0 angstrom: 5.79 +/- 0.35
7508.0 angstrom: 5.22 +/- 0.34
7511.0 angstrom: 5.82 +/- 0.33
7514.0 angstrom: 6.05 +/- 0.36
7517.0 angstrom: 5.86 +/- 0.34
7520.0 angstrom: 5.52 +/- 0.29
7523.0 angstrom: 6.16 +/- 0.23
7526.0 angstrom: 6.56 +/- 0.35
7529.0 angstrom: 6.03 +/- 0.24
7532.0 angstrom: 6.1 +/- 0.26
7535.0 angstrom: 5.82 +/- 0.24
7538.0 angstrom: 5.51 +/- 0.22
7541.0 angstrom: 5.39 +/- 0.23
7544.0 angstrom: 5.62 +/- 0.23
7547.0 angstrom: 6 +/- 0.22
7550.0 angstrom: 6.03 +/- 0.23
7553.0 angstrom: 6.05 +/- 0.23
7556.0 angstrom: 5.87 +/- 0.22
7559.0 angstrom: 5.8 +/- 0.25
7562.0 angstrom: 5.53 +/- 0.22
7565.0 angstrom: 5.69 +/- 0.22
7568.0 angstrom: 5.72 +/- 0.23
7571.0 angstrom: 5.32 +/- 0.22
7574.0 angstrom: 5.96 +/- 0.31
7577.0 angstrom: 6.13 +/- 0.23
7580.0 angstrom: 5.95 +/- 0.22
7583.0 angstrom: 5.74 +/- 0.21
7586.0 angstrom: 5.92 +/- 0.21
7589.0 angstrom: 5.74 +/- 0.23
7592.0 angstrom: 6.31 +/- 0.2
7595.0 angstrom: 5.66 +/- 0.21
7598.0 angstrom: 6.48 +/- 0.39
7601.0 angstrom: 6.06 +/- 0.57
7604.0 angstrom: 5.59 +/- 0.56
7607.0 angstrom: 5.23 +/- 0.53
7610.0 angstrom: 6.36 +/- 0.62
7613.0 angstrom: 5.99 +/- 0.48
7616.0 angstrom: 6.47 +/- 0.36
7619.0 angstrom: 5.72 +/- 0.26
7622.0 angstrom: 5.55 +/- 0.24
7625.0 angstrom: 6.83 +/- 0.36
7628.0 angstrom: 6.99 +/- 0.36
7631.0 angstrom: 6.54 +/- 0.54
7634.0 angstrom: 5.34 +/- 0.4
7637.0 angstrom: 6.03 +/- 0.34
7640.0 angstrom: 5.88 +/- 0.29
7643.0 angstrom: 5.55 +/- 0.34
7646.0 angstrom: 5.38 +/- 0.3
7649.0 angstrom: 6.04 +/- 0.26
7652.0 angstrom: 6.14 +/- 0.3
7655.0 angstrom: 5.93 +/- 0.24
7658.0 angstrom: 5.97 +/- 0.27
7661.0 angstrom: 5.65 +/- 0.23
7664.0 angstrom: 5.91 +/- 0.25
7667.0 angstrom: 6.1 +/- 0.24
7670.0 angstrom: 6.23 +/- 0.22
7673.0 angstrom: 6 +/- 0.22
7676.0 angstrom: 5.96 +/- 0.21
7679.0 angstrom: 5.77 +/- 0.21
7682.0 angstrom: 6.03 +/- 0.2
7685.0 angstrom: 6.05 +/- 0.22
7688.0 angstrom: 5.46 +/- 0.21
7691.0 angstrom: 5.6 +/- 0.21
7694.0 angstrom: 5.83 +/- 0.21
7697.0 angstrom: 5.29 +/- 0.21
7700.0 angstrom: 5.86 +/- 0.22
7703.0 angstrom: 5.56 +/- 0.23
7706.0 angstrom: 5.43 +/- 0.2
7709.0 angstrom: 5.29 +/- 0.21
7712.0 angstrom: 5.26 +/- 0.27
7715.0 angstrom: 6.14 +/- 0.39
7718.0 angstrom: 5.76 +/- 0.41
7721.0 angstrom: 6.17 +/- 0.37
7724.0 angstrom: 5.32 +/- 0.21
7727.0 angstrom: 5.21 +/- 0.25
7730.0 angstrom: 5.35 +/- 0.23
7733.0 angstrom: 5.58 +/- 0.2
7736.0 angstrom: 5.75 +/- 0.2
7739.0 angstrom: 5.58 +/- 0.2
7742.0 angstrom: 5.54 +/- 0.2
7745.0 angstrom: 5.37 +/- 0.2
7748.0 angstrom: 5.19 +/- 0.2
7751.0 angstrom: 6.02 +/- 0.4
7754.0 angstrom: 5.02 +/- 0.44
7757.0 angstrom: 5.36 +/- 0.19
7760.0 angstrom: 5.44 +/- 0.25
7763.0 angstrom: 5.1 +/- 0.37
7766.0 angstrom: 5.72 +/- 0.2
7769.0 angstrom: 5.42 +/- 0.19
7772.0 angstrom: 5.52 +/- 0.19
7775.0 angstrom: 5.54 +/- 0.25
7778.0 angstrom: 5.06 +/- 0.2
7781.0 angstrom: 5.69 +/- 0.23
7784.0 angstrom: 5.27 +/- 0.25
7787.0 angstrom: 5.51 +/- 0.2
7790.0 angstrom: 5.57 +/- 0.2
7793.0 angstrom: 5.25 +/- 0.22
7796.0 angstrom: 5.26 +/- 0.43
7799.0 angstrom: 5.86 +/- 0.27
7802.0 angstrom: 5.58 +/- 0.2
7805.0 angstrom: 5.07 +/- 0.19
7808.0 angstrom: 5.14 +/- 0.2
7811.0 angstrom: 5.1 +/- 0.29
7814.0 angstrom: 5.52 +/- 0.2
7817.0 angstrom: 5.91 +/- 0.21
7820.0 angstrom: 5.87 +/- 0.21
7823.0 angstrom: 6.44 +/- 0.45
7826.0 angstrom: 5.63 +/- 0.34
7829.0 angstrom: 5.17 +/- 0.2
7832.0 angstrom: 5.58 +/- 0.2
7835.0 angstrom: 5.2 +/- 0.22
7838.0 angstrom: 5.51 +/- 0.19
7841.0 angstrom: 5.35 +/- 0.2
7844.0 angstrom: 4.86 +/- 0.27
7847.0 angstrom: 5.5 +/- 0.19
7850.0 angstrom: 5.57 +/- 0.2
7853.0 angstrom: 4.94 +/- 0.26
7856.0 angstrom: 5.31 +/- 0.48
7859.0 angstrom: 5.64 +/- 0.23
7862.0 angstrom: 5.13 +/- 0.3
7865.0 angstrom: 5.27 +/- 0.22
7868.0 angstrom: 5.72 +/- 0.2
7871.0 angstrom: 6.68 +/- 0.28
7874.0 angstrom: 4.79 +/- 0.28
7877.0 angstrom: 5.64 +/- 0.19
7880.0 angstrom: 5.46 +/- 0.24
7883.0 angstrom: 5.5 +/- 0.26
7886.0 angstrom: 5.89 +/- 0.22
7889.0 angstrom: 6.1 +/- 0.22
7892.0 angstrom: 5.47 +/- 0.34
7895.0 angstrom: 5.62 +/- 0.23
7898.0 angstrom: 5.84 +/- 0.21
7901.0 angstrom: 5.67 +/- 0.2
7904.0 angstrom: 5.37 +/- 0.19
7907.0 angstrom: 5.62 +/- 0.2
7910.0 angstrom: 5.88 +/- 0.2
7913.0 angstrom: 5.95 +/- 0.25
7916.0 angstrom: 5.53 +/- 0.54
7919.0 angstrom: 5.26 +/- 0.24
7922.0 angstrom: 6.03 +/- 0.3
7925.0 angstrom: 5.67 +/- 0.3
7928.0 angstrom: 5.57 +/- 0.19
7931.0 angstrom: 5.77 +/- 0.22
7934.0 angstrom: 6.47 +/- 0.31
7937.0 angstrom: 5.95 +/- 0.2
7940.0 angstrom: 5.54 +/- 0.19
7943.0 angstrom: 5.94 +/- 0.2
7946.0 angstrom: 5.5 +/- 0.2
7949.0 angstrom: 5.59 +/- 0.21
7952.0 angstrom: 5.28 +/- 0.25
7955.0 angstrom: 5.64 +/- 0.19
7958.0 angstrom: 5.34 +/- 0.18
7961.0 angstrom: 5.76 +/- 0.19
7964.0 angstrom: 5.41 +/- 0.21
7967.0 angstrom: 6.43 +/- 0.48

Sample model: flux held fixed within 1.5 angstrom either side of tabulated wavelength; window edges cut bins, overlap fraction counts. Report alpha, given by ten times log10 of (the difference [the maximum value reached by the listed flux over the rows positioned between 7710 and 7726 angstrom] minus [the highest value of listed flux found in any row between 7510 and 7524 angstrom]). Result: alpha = -20.0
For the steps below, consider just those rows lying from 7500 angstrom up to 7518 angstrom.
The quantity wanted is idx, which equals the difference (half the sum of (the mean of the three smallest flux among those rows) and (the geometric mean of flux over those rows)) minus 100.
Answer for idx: -94.3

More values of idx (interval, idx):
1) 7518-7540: -94.2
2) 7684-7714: -94.6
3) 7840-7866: -94.9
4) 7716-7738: -94.6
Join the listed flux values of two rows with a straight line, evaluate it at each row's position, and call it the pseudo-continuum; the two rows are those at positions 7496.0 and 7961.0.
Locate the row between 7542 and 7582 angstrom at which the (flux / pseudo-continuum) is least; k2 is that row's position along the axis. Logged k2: 7571.0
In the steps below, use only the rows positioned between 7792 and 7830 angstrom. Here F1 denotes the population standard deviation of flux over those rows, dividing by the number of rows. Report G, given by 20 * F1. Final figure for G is 7.9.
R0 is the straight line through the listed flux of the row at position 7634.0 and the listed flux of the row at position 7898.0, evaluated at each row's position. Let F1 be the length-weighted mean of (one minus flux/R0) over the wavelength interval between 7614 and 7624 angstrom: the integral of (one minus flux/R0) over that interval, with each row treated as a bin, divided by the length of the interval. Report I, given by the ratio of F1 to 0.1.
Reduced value -1.2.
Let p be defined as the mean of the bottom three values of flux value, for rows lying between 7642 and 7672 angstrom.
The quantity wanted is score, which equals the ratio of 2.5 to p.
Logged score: 0.452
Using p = 5.53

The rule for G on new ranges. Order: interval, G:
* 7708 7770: 6.3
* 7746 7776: 5.6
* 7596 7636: 11.0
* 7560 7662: 8.3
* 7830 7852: 4.8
